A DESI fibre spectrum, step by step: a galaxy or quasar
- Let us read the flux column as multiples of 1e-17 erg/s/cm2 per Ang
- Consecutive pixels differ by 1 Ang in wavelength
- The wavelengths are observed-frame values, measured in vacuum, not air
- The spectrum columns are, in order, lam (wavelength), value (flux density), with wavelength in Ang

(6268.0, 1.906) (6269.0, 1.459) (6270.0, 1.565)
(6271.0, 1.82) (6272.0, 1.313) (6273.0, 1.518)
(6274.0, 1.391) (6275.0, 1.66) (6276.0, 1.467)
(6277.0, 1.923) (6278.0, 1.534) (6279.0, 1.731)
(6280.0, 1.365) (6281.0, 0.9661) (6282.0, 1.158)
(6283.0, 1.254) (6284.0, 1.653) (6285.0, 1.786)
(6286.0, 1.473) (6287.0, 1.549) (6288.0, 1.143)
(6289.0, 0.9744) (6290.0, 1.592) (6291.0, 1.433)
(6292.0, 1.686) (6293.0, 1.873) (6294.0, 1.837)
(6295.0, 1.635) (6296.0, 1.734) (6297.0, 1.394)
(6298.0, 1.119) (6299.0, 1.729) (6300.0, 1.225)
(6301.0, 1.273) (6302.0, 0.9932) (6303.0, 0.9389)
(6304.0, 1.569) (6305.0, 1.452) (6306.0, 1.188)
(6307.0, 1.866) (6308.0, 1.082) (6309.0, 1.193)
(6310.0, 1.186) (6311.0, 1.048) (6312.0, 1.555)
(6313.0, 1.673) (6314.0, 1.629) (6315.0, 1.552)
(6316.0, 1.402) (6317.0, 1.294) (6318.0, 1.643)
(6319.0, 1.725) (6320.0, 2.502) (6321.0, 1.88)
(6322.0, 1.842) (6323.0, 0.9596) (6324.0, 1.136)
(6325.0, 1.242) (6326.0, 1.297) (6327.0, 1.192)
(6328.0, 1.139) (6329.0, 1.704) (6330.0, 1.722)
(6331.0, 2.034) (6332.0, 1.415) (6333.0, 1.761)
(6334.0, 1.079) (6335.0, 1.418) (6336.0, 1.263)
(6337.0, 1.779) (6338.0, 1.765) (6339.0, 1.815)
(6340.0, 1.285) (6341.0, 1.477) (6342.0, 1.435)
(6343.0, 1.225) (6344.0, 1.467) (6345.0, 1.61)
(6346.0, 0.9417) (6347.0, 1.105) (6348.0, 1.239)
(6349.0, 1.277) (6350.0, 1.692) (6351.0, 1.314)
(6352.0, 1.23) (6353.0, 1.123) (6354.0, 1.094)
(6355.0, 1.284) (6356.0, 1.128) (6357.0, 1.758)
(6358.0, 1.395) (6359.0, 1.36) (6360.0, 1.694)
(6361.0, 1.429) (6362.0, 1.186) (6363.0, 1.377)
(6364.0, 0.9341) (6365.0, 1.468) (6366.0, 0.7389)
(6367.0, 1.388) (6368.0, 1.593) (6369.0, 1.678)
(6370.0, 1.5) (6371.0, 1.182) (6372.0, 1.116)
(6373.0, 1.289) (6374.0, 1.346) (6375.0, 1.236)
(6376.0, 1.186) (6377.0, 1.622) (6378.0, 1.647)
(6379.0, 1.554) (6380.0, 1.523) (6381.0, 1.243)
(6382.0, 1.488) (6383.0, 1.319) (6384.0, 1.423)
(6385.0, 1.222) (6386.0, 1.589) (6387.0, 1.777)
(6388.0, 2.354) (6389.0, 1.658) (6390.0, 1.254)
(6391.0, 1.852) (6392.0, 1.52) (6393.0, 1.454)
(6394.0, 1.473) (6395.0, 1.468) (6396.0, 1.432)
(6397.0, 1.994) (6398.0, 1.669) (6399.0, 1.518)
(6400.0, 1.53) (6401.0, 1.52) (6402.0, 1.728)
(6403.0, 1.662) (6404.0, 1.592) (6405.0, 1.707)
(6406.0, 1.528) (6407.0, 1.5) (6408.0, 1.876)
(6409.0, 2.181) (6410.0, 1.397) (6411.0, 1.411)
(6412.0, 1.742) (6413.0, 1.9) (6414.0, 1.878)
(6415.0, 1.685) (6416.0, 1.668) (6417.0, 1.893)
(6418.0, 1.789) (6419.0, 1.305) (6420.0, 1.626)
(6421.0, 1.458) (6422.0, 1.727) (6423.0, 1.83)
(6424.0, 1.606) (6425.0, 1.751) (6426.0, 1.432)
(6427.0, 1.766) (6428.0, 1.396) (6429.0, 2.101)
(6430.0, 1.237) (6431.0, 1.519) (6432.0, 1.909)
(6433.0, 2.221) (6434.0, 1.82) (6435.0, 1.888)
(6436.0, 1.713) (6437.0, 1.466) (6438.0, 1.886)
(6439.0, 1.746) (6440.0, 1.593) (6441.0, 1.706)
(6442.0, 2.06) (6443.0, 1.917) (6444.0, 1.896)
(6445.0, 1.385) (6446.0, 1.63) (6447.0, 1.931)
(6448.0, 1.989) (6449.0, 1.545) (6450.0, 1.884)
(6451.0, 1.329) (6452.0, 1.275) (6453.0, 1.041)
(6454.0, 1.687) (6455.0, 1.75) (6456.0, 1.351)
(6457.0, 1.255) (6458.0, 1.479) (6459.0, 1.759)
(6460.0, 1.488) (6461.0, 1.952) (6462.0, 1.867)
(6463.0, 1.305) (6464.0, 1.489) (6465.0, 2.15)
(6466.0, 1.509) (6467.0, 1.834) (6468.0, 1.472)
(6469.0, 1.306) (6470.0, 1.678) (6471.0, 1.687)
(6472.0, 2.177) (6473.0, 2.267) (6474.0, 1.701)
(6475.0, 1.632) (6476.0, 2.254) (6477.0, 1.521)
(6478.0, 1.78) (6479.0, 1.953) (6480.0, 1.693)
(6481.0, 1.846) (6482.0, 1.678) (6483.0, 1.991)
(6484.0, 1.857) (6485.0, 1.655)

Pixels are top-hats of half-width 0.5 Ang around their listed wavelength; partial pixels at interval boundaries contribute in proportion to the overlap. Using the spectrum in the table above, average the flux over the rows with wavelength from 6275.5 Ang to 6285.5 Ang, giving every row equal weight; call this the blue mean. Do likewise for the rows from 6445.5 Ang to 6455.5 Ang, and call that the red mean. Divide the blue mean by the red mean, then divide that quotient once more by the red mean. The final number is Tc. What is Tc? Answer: 0.58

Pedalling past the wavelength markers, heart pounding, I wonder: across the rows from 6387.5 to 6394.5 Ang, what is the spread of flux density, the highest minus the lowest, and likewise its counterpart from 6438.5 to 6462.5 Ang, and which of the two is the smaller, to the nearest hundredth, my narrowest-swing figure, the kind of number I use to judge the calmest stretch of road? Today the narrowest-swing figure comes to 1.02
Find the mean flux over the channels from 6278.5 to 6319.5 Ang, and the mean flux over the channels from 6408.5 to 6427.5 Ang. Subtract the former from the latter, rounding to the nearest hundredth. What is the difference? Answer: 0.26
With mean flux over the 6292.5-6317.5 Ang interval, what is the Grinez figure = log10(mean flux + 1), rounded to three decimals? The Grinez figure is 0.383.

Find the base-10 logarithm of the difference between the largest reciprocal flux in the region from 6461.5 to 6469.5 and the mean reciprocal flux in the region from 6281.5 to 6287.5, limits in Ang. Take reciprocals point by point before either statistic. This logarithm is -1.1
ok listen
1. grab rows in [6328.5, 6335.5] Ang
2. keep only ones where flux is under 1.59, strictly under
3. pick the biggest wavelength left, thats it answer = 6335.0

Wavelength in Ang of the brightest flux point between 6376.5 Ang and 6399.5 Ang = 6388.0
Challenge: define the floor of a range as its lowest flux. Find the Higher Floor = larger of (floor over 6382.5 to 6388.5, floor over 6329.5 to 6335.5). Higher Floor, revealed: 1.22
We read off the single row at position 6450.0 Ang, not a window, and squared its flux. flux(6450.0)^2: 3.5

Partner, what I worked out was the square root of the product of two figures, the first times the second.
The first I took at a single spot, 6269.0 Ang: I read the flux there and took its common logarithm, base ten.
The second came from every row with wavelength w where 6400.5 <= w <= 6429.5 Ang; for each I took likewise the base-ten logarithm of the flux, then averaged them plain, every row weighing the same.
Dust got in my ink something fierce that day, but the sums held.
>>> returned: 0.19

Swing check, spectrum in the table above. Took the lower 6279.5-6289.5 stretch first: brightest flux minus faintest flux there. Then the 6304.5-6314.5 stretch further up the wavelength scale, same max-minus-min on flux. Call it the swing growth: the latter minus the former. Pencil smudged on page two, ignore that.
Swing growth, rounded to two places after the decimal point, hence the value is 0.00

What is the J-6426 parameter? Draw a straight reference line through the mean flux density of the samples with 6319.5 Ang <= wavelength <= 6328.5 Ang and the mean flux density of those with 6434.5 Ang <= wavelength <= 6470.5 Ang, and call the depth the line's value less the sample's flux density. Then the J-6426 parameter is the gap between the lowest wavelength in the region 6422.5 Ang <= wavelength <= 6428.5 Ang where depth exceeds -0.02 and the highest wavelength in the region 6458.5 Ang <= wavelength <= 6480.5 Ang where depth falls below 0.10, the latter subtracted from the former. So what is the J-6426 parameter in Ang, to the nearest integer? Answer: -56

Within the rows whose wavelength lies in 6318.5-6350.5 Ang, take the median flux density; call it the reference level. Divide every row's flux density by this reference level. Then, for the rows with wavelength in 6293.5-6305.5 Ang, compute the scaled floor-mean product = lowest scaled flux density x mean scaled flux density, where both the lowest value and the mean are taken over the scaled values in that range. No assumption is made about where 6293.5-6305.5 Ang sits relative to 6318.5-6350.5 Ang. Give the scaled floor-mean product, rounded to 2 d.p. 0.65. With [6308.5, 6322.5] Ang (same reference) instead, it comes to 0.81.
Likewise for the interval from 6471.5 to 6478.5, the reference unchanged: 1.42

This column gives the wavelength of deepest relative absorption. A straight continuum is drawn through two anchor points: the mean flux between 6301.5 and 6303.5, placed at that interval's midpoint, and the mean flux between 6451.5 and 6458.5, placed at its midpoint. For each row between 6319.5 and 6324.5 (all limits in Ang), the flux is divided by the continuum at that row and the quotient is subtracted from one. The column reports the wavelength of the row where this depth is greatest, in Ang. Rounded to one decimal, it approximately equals 6323.0 Ang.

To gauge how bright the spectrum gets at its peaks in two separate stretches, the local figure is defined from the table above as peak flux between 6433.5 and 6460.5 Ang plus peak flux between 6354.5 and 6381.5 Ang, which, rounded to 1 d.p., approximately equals 3.8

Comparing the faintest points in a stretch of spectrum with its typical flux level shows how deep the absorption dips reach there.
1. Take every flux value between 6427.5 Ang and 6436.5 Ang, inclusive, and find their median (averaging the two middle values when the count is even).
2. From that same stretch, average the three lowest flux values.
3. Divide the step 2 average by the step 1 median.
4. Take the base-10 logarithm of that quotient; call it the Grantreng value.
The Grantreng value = -0.12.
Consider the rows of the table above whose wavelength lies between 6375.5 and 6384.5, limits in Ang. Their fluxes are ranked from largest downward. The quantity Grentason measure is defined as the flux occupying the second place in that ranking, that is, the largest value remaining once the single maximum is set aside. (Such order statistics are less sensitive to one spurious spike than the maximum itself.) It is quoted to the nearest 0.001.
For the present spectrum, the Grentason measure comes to 1.622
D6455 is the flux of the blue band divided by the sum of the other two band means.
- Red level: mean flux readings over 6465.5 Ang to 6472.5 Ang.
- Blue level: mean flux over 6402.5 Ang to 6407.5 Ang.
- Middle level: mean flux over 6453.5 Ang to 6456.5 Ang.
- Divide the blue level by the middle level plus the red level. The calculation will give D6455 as 0.49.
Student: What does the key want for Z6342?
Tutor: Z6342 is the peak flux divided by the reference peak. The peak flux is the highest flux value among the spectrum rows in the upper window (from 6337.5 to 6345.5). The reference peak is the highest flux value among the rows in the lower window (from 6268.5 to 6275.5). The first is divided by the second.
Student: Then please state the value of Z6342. 1.0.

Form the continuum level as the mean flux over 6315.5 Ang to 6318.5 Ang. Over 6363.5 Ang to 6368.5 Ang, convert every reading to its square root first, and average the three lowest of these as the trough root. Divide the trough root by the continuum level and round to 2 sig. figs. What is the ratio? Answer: 0.69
